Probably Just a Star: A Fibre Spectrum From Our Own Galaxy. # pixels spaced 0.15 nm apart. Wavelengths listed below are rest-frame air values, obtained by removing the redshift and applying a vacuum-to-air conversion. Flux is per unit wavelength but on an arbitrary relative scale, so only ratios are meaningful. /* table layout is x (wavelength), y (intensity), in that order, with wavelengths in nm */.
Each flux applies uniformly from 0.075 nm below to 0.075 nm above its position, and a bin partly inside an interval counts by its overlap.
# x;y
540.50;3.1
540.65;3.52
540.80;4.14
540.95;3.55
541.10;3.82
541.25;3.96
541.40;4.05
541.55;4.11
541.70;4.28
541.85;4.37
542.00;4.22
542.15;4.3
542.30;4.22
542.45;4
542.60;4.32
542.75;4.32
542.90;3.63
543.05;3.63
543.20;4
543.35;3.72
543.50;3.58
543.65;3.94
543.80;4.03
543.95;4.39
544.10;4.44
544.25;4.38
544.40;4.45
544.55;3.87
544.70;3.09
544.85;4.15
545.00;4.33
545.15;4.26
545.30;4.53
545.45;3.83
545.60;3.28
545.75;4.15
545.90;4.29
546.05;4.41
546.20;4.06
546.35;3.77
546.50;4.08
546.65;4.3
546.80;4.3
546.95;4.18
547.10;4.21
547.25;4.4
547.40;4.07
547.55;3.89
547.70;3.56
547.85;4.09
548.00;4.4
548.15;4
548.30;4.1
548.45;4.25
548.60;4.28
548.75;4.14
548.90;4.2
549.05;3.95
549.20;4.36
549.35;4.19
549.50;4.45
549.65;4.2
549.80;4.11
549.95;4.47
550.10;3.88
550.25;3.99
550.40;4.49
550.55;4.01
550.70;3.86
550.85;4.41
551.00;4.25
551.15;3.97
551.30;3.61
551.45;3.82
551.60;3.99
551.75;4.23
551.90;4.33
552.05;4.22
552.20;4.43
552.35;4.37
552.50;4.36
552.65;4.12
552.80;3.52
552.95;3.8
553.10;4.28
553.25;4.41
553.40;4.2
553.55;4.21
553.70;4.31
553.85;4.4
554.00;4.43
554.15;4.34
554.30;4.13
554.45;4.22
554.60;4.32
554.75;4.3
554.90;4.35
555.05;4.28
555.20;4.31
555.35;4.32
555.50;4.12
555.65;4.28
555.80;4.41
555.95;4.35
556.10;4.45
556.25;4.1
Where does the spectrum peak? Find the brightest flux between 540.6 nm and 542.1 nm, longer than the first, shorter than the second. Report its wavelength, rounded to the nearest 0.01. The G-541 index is 541.85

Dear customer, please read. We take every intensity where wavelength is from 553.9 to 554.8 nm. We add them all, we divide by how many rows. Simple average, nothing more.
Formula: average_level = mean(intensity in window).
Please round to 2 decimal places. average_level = 4.29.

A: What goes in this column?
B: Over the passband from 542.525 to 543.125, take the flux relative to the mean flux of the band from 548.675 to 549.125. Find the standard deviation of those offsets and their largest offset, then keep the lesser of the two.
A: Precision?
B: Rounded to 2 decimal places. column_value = 0.22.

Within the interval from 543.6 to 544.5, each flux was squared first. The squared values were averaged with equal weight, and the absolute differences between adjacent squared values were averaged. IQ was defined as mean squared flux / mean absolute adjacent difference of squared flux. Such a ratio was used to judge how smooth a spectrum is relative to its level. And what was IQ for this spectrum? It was 17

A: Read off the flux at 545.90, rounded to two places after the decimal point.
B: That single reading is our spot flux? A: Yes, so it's 4.29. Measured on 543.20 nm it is 4.00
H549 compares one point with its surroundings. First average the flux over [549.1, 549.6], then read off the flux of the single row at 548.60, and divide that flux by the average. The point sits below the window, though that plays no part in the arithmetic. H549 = 0.99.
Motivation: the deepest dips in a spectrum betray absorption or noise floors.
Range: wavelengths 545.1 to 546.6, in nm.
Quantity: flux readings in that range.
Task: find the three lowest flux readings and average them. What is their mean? 3.6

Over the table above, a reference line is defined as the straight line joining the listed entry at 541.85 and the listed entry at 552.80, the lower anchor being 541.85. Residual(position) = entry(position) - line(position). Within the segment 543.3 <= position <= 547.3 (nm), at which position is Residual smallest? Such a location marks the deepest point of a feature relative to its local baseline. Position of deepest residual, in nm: 544.70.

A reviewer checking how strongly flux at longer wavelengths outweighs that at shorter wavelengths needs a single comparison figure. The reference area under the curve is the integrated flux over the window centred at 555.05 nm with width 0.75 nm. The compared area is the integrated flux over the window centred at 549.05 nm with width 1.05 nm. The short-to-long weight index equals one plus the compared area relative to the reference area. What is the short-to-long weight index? 2.4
